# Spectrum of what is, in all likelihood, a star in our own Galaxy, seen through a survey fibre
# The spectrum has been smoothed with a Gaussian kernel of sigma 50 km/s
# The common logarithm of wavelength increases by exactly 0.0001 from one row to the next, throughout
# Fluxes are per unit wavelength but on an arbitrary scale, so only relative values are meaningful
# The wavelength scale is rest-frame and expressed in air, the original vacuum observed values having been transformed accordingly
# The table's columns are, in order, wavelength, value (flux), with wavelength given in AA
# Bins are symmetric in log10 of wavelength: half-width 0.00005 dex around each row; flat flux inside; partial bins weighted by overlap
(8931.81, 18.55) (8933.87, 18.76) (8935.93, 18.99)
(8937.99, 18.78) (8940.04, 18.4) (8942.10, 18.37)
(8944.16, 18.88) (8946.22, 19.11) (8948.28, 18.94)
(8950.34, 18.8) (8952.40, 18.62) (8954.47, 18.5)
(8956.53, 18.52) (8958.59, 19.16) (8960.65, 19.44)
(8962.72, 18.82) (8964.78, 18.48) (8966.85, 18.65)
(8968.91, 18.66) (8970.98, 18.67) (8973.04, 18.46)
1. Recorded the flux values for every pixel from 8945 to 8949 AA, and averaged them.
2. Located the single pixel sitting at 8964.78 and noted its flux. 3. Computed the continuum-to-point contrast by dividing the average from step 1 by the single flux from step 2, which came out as 1.03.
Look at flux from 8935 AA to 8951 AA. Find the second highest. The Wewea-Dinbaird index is 18.99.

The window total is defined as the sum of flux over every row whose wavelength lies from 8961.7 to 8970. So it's 74.6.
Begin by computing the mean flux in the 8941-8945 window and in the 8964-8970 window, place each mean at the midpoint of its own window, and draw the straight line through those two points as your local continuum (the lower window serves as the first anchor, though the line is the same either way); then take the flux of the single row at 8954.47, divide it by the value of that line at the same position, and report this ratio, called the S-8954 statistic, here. 0.99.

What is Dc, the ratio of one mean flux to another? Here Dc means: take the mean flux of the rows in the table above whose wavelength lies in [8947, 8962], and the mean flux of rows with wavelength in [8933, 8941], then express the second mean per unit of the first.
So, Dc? 0.99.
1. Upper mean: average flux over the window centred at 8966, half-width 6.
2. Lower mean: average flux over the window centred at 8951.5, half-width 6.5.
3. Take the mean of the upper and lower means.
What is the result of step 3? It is 18.8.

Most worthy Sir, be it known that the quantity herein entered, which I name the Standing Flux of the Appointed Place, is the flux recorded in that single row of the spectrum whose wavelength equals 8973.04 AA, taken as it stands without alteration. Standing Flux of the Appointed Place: 18.46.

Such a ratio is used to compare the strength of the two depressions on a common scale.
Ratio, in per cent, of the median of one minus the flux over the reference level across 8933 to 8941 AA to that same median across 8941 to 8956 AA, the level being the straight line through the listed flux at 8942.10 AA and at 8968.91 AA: 138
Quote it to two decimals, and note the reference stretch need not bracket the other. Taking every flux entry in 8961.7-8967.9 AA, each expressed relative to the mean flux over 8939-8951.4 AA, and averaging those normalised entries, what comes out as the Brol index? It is 0.99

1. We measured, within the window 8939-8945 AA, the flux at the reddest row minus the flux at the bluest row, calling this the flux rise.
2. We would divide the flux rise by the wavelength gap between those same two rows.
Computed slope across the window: 0.12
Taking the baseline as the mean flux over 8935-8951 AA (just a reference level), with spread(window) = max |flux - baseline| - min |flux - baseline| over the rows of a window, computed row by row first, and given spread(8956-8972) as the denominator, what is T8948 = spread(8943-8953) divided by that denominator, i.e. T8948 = 0.5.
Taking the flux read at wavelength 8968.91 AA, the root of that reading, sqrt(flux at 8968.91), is 4.32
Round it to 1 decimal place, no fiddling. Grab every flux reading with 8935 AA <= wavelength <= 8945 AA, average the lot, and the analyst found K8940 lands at 18.7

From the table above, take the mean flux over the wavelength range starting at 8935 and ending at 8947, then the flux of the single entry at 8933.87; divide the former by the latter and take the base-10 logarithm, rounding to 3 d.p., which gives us 0.000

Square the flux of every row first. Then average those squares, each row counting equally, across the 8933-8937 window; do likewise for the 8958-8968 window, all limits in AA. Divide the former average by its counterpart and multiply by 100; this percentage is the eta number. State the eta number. 100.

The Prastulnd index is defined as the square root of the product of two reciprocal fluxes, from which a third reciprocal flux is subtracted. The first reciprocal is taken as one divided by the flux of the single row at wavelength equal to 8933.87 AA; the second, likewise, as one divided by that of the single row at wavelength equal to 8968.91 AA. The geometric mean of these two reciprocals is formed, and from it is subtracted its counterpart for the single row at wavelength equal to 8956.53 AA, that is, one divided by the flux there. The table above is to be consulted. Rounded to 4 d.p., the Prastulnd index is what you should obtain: -0.0005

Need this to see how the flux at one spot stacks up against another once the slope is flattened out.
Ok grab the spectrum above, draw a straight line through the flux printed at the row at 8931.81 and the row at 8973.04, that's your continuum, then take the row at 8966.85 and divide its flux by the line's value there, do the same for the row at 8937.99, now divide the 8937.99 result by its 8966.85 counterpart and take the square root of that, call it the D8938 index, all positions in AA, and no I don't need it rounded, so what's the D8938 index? 1.00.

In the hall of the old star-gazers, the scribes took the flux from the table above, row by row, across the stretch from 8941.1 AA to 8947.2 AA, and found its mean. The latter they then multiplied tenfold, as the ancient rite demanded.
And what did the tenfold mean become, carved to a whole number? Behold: 188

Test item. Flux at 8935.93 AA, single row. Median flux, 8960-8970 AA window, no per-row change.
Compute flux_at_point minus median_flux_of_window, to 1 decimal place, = 0.3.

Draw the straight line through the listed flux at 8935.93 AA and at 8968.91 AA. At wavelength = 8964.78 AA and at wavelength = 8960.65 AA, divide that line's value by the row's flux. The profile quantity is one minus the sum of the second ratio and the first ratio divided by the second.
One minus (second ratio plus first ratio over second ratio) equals -1.01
